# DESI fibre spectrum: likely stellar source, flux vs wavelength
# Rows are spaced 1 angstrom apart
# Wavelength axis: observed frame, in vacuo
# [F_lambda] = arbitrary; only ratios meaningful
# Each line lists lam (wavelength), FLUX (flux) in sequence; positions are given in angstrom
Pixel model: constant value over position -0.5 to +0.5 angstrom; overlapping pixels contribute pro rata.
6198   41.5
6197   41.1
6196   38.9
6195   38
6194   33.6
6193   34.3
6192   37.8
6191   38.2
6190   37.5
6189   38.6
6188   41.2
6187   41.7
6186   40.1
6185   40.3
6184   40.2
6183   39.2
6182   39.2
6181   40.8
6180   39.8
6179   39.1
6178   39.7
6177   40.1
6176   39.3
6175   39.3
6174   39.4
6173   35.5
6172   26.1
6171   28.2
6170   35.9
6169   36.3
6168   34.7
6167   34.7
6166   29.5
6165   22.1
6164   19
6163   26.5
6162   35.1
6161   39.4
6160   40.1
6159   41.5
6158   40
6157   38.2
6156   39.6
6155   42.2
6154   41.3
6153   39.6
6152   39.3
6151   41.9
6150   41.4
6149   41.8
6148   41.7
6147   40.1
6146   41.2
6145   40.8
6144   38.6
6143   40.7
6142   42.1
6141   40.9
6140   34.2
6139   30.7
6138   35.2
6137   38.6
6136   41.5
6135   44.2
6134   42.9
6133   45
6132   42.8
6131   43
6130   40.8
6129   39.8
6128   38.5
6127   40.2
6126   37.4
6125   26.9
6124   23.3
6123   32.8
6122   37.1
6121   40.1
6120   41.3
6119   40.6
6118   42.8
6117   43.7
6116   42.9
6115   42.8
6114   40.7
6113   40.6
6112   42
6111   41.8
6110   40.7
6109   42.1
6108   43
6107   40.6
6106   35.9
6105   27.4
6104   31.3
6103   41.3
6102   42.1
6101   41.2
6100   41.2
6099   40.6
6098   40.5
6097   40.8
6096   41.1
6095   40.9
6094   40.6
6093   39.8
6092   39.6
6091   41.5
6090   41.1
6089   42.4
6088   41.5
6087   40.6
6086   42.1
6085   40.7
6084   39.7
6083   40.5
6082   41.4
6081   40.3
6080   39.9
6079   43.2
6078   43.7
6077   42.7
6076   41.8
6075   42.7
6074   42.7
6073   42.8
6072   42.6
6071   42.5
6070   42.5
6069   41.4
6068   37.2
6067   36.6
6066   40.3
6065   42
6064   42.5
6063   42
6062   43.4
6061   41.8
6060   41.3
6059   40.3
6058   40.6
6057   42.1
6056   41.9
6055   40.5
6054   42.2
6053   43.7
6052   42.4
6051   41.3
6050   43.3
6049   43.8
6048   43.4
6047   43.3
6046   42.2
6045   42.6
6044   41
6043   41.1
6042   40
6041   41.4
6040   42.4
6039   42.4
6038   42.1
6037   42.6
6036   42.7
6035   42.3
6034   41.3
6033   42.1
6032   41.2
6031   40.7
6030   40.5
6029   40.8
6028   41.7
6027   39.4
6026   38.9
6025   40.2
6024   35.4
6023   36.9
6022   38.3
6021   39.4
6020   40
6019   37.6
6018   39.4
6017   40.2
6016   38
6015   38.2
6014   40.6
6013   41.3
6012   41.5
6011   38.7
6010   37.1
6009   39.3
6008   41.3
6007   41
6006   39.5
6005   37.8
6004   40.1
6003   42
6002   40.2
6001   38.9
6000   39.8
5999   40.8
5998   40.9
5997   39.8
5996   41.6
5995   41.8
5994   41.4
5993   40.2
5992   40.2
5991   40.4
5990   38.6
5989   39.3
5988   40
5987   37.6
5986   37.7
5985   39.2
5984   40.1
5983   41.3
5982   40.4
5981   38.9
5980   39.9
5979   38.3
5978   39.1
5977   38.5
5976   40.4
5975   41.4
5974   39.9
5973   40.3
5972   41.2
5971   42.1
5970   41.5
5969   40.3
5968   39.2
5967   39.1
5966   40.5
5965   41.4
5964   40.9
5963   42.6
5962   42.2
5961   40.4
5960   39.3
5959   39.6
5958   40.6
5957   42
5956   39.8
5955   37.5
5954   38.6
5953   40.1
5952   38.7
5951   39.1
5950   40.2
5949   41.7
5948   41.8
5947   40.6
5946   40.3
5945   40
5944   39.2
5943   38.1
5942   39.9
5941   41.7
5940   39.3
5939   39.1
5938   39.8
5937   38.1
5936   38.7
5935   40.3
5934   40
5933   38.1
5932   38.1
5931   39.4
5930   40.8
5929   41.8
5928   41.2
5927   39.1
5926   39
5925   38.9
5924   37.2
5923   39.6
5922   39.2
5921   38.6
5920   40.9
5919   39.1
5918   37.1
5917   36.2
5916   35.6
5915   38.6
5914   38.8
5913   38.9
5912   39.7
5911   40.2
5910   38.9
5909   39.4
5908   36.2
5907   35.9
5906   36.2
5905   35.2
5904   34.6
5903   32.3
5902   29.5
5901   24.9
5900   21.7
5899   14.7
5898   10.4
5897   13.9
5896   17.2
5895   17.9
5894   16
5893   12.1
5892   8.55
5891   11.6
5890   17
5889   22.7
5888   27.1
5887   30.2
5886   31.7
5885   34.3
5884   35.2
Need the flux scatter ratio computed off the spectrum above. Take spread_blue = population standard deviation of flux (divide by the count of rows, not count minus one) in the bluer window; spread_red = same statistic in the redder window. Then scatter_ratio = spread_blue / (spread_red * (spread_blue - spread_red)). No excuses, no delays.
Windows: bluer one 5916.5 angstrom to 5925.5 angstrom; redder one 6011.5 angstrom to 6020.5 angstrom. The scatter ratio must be 69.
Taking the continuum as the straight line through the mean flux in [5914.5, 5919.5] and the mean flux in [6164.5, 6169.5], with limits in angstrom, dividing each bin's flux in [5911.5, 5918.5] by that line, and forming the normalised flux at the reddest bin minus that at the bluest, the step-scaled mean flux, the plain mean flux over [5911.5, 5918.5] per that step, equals -576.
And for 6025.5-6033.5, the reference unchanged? 416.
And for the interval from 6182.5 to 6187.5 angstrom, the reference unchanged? 477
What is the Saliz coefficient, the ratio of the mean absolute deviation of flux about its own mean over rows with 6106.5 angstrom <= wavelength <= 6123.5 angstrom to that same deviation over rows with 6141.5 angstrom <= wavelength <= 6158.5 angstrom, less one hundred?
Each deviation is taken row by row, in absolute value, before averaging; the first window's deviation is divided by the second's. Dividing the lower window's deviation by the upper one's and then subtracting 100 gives -98.4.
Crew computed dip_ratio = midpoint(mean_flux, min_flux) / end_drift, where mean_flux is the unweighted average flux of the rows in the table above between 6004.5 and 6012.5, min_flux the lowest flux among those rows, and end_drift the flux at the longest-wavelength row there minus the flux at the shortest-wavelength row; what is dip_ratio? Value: 10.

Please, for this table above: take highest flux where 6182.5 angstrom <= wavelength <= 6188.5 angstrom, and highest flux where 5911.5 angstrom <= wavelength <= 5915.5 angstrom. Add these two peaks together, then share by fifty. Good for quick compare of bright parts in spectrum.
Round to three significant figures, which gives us 1.63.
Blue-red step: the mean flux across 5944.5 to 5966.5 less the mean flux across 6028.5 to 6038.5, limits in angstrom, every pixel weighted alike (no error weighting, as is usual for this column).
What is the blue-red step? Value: -1.3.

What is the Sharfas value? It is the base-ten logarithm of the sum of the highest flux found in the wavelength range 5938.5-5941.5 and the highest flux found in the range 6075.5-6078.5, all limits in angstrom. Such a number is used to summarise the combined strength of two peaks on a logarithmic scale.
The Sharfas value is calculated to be 1.93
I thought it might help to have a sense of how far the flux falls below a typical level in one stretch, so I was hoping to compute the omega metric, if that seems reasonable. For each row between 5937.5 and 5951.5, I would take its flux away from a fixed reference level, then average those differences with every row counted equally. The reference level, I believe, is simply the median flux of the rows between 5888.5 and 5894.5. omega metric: -26.0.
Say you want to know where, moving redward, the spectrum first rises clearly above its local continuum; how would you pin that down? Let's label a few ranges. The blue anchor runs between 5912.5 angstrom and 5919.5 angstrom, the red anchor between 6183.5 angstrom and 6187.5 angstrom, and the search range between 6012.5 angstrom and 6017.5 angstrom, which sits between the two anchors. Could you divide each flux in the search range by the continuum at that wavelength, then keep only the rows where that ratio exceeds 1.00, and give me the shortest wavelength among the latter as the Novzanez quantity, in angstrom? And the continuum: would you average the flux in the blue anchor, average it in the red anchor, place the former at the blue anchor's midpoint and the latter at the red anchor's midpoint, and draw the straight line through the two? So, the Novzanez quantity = 6013 angstrom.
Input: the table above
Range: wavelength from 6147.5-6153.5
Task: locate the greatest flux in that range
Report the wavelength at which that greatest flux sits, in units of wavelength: 6151 angstrom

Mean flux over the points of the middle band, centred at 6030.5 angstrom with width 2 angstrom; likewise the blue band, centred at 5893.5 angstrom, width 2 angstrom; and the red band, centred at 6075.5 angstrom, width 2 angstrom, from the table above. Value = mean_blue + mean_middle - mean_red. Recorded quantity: 12.4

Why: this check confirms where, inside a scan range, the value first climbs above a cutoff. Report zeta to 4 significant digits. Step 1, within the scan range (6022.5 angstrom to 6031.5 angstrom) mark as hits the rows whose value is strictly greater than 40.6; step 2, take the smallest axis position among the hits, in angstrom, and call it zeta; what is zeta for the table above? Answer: 6028 angstrom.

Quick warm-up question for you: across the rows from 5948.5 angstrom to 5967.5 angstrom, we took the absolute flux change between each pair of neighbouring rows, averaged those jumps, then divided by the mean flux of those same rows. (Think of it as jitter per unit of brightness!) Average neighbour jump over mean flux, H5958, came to 0.030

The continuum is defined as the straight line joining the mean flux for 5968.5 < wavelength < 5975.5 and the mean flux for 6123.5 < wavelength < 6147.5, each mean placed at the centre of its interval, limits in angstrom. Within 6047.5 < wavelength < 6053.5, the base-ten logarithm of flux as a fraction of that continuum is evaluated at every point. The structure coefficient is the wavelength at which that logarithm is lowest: 6051 angstrom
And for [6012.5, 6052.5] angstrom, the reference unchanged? 6024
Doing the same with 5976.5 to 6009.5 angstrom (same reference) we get 5987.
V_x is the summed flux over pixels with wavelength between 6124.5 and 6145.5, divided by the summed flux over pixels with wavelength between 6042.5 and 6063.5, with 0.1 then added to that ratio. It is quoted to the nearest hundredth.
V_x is 1.03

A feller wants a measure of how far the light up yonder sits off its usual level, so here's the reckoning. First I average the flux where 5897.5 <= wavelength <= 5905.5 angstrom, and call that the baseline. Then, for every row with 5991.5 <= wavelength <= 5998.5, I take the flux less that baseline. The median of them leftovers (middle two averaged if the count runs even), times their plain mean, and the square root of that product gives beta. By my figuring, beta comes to 15.5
